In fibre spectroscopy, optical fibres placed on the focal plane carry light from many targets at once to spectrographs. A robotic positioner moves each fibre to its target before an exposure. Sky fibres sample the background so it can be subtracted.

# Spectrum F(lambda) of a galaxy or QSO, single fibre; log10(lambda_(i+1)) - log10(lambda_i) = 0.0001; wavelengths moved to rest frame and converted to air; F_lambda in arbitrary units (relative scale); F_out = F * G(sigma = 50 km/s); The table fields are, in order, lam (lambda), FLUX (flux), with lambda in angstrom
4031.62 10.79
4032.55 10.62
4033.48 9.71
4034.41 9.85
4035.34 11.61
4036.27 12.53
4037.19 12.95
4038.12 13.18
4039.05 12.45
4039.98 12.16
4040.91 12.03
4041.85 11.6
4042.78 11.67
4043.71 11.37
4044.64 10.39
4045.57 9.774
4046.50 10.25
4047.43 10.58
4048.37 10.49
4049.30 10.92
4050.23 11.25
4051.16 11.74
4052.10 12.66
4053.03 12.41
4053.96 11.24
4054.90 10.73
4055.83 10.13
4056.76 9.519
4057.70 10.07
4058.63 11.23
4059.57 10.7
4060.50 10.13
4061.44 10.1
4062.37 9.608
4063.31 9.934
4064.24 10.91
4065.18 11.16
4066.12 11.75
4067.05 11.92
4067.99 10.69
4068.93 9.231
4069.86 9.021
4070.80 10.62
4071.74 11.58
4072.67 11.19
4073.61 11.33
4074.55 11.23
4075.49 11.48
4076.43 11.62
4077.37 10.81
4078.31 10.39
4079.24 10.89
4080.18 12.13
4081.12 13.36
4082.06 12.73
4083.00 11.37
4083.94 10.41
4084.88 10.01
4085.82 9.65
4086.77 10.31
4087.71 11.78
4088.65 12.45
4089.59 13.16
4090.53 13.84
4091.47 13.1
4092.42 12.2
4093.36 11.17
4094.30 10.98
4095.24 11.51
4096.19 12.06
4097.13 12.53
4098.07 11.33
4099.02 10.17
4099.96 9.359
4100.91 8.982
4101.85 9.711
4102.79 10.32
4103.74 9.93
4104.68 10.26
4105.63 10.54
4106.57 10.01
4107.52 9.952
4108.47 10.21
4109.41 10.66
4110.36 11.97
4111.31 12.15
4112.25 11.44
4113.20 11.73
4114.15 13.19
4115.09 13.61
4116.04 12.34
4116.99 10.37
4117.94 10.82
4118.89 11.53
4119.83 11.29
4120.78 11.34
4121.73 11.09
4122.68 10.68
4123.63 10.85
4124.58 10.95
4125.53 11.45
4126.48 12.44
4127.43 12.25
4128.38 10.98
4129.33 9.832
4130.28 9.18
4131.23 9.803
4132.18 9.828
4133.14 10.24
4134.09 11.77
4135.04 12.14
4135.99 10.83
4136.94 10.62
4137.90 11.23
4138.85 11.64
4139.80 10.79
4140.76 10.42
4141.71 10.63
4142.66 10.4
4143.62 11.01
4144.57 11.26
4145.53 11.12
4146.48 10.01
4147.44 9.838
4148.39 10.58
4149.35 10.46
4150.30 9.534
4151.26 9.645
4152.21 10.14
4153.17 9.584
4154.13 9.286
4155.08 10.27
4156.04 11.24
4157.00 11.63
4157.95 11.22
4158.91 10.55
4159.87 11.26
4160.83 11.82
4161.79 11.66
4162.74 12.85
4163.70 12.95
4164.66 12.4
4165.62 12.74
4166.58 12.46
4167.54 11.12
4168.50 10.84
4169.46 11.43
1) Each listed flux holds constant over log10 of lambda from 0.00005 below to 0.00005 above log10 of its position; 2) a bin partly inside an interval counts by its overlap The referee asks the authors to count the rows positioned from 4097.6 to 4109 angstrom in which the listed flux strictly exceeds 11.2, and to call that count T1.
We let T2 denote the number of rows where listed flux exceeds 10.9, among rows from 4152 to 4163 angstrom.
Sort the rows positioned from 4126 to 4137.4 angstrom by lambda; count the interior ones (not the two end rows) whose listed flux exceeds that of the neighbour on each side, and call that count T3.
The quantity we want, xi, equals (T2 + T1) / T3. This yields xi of 8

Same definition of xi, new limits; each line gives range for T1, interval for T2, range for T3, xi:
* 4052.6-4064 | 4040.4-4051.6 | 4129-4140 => 5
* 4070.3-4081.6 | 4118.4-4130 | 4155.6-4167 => 4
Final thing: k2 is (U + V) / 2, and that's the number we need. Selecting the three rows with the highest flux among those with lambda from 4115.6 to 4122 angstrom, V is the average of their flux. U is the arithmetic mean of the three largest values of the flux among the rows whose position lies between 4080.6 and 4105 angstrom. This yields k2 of 12.6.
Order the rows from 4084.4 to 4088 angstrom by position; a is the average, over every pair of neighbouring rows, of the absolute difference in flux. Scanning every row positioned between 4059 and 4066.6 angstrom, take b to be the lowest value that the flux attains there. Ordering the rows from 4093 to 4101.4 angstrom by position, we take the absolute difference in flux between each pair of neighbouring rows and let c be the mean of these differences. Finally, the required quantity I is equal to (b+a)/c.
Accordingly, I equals 15.8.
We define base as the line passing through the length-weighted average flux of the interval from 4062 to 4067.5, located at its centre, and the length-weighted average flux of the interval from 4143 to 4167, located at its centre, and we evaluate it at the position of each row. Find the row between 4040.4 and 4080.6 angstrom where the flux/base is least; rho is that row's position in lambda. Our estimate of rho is 4069.86 angstrom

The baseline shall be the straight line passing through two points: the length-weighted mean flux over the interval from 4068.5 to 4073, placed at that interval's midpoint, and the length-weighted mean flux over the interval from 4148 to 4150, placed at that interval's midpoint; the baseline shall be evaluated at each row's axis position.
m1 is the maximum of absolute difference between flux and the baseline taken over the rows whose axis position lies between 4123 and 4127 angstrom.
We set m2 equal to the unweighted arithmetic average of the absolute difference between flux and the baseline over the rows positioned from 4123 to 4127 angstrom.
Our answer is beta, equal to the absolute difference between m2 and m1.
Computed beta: 1.0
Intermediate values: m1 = 2.03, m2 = 1.02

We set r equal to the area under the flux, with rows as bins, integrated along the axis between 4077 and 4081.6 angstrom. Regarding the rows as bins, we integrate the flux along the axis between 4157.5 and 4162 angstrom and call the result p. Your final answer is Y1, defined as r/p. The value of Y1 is 1.05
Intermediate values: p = 50.7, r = 53.1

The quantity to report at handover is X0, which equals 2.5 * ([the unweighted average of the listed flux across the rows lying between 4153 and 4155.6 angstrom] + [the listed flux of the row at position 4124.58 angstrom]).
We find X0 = 51.7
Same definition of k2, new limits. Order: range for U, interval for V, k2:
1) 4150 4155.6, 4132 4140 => 10.9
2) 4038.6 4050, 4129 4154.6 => 12.0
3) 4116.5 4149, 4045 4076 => 12.3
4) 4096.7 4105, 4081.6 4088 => 11.7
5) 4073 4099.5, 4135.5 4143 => 12.3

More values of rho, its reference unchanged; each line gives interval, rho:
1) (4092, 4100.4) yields 4099.96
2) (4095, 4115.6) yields 4100.91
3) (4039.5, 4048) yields 4045.57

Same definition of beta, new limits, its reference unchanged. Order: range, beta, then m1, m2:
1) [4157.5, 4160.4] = 0.2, 0.81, 0.56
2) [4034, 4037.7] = 1.0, 2.66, 1.67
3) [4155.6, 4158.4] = 0.3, 1.19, 0.92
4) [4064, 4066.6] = 0.5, 1.42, 0.95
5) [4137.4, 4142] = 0.7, 1.22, 0.52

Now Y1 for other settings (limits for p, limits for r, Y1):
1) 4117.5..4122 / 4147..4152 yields 0.99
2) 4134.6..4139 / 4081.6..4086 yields 0.97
